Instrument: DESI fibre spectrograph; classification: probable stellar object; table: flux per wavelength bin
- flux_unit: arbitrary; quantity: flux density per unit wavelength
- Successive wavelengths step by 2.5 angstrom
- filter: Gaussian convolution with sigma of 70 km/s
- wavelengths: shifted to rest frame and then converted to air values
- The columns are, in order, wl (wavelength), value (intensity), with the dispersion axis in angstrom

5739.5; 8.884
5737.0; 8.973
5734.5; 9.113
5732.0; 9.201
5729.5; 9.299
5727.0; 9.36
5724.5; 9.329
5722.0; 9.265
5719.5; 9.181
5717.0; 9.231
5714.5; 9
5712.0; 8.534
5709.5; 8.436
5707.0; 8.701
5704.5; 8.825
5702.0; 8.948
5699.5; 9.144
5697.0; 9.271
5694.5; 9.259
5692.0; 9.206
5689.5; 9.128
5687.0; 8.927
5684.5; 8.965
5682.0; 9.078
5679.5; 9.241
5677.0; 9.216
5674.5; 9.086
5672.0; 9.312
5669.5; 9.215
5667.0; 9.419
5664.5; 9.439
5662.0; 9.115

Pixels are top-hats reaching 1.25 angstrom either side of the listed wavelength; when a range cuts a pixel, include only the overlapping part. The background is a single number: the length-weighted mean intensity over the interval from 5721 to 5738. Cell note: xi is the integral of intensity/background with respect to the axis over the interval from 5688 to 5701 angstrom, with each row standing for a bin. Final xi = 13.0 angstrom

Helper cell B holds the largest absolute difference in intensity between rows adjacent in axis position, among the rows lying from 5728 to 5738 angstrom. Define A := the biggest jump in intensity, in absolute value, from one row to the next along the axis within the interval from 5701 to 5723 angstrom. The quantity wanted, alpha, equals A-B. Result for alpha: 0.3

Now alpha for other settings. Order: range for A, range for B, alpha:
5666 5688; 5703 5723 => -0.2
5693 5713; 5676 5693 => 0.1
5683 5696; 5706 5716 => -0.3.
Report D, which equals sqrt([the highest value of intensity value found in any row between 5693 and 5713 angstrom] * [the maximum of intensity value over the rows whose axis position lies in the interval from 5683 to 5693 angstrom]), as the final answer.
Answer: 9.24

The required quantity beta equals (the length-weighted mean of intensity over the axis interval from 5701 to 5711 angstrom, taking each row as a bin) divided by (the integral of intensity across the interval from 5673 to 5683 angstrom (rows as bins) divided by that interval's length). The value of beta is 0.95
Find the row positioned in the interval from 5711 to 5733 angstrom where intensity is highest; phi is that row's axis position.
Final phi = 5727.0 angstrom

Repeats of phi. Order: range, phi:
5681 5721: 5697.0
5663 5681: 5664.5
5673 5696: 5694.5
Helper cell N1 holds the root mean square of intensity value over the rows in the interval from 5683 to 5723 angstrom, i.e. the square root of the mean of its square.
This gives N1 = 9.00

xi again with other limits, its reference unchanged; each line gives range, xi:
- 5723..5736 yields 13.0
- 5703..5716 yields 12.3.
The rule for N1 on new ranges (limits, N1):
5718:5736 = 9.25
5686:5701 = 9.16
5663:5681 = 9.28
